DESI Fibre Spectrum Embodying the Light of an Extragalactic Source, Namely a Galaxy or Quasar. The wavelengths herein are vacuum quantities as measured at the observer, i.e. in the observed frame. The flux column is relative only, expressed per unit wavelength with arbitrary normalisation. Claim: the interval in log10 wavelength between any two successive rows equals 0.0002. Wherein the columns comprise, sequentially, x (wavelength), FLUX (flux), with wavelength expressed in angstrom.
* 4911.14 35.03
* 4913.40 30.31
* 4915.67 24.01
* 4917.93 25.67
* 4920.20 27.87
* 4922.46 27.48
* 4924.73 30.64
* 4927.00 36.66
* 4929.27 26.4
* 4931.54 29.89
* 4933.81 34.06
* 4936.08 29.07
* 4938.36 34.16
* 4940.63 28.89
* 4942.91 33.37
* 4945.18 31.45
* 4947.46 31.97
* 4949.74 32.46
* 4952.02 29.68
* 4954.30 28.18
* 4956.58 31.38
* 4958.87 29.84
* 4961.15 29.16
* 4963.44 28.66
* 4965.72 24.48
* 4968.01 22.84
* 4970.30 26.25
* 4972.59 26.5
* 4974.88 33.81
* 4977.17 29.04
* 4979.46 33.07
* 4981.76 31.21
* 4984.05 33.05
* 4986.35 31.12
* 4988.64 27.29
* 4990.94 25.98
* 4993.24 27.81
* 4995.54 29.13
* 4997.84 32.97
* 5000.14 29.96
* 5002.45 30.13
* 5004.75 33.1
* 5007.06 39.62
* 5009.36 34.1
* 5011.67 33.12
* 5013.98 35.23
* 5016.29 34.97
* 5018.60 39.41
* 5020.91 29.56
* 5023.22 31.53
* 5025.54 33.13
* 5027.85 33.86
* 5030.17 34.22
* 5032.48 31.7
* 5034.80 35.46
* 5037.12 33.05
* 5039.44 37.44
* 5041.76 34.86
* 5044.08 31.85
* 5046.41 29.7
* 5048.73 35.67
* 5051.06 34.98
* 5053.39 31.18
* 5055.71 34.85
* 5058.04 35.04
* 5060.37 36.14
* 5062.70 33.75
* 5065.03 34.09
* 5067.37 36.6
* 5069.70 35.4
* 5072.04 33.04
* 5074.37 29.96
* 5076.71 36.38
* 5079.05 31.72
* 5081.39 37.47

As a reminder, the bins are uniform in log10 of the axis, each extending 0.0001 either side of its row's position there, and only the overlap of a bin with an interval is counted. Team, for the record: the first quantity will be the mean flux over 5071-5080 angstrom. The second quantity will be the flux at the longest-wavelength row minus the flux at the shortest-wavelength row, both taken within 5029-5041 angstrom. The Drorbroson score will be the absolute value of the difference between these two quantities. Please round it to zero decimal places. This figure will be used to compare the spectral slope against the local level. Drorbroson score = 30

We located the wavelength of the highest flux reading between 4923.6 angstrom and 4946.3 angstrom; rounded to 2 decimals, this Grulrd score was 4927.00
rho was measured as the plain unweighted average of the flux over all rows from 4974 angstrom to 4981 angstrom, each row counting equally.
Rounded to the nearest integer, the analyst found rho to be 32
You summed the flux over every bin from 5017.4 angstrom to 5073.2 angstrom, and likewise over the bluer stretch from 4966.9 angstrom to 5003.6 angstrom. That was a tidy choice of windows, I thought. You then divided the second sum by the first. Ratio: 0.58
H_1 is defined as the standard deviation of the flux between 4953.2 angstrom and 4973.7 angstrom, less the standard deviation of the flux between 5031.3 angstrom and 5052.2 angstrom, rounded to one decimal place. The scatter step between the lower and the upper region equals 0.3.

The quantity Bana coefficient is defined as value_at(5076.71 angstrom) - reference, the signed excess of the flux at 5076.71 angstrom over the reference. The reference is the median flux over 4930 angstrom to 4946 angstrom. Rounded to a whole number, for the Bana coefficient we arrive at 5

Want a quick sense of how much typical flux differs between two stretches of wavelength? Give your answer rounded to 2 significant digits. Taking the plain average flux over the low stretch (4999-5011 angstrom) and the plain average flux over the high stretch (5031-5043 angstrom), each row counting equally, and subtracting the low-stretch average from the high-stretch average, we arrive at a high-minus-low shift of 1.1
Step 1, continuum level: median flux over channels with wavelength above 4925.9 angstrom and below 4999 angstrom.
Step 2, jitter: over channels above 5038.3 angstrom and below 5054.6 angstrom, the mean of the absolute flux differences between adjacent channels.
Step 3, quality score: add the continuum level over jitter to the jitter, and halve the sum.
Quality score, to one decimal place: 6.4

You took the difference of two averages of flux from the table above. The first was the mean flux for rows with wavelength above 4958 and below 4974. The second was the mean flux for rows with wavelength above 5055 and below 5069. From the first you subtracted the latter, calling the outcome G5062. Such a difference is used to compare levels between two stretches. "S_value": -8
